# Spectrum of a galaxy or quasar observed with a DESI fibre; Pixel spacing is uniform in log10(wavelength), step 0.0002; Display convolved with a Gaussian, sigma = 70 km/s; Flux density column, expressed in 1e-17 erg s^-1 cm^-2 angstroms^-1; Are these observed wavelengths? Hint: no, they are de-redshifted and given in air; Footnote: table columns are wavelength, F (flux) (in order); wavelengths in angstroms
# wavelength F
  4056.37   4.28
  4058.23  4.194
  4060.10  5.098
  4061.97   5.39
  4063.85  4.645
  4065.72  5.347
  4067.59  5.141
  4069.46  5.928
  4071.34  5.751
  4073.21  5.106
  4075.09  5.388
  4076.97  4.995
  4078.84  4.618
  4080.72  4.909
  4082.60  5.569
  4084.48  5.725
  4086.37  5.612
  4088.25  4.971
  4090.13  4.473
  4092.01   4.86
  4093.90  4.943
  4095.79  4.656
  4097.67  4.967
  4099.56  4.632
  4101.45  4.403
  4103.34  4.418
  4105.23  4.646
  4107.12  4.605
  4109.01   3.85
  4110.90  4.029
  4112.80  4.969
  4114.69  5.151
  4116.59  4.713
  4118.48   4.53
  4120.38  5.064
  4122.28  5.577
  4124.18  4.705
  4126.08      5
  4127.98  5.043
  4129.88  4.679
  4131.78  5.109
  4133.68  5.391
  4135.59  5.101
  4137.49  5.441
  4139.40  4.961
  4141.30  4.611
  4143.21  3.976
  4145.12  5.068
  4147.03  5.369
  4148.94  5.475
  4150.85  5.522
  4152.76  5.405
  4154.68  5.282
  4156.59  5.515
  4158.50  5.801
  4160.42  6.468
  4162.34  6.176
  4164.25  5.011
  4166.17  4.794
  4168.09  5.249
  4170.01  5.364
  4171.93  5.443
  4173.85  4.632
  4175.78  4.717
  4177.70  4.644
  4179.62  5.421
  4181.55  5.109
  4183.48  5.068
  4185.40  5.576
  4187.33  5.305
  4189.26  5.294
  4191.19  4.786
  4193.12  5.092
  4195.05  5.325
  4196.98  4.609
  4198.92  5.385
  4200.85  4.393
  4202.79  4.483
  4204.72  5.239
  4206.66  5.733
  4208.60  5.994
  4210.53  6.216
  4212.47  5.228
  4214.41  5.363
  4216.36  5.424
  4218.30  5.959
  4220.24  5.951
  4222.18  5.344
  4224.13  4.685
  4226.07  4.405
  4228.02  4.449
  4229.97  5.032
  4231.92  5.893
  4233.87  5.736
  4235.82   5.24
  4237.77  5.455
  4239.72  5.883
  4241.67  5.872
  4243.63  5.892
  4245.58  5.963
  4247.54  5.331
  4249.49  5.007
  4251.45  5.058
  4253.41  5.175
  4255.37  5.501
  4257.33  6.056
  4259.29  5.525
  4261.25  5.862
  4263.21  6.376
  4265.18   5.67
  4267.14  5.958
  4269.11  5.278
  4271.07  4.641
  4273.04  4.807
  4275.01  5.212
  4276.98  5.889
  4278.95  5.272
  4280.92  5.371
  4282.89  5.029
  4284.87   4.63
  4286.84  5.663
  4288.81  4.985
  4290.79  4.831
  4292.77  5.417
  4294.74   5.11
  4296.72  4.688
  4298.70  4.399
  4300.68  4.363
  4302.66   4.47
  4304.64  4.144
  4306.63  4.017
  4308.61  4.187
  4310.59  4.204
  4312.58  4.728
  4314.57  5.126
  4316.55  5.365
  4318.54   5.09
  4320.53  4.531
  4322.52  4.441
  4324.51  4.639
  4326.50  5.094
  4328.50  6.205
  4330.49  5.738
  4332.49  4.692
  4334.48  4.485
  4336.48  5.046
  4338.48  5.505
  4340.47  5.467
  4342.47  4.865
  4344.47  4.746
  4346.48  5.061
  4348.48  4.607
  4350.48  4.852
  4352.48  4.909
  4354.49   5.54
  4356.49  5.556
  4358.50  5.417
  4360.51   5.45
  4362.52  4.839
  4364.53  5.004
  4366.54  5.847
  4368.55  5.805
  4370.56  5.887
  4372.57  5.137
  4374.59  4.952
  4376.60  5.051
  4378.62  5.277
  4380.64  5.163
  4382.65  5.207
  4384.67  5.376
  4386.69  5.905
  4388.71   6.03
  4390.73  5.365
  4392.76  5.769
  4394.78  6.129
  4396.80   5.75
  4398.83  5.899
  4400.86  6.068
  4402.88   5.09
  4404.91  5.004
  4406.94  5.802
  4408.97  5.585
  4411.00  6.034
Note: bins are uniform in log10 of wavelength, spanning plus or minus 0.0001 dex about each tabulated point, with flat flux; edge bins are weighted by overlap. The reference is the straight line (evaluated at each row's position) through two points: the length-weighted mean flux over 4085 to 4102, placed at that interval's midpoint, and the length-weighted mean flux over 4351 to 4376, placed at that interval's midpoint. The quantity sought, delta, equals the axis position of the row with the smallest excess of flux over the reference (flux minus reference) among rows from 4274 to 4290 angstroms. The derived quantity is 4284.87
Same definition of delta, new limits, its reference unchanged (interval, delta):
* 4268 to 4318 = 4306.63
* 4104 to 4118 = 4109.01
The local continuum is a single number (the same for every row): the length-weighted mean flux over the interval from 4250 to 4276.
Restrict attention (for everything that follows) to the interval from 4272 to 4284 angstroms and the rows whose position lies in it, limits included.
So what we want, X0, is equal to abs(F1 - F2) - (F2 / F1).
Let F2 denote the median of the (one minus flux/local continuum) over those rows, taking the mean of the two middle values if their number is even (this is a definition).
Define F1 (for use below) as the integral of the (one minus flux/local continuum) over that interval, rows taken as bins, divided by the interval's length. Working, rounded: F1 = 0.038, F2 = 0.04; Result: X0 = -1.1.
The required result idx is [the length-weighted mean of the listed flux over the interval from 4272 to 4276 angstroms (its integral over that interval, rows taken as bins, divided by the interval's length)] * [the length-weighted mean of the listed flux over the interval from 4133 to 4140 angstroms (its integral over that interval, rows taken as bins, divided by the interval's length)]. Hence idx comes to 26.1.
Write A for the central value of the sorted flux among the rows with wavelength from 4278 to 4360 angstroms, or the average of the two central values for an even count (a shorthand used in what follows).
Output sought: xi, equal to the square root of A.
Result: 2.22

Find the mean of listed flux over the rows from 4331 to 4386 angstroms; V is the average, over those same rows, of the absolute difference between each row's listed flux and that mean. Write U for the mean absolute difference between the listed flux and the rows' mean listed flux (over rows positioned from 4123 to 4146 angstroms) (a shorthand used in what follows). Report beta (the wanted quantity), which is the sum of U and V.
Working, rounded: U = 0.29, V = 0.31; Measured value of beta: 0.60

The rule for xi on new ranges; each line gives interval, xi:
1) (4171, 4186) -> 2.26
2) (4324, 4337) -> 2.25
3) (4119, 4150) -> 2.25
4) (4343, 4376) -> 2.26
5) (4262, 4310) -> 2.24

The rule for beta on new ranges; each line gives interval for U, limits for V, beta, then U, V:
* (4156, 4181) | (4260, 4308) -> 0.95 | 0.45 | 0.50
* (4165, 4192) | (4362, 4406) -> 0.67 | 0.28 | 0.39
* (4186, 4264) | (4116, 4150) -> 0.72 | 0.42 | 0.31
